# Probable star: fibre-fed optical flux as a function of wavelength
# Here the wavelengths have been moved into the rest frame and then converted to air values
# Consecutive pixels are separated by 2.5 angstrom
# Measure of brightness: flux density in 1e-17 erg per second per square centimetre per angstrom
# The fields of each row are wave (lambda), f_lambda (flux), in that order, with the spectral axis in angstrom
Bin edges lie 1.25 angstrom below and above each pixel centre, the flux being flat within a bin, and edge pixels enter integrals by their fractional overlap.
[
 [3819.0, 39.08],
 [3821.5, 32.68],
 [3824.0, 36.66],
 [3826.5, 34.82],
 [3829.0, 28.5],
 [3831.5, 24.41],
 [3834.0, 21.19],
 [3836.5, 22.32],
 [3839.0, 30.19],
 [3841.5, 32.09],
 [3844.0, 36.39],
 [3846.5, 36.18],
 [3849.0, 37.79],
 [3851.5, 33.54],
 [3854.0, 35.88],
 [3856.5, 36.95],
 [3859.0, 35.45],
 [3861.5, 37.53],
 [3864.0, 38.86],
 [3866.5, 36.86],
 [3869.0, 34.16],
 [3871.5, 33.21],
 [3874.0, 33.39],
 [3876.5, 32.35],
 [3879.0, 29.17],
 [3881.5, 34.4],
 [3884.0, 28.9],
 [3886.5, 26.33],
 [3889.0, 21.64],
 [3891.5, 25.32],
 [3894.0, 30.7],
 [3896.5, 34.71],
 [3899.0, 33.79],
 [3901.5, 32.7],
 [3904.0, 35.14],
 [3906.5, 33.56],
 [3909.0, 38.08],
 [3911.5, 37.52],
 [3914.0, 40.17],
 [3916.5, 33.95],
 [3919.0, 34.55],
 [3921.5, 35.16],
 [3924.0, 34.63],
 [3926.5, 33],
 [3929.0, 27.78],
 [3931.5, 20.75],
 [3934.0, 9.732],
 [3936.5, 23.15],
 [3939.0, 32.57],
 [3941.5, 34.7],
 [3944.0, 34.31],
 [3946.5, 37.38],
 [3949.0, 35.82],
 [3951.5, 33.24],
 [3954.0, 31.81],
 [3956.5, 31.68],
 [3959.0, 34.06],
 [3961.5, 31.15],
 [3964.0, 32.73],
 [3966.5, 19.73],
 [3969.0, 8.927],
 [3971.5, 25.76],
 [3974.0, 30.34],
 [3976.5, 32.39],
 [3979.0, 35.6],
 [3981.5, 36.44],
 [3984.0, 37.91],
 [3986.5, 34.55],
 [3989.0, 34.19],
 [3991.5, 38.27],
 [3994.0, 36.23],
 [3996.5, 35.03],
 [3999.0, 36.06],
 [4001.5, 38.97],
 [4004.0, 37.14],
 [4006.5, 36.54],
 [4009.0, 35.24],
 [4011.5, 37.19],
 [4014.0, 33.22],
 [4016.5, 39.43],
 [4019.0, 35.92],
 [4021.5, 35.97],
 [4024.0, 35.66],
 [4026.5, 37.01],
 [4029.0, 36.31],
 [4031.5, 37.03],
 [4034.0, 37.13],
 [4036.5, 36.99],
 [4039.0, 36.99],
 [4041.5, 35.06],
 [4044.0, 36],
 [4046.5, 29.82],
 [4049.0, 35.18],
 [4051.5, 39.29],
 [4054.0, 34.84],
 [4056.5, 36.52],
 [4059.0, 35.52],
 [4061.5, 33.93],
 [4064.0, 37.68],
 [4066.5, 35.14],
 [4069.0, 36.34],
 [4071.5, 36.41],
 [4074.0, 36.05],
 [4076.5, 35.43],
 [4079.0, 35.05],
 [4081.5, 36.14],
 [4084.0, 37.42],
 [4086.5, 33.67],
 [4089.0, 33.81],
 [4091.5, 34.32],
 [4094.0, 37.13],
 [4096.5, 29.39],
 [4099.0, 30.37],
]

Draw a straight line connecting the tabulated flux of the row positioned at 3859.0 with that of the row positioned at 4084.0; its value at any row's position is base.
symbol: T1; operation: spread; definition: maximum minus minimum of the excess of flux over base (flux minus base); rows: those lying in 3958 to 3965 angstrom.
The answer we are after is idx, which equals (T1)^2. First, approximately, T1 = 2.9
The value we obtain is 9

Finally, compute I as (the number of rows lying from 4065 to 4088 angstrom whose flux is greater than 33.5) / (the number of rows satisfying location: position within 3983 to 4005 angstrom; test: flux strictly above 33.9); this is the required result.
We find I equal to 1.00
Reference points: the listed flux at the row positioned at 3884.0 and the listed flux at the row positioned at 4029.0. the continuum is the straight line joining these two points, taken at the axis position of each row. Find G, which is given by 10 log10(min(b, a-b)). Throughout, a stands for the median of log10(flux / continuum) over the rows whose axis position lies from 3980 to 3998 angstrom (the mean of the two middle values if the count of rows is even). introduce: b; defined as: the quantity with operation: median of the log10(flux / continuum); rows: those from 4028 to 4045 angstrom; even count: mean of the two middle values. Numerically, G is -27.0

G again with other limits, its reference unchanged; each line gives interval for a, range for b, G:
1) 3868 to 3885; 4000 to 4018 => -16.7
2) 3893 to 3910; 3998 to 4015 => -17.8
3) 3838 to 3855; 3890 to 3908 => -13.2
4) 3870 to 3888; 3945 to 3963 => -19.3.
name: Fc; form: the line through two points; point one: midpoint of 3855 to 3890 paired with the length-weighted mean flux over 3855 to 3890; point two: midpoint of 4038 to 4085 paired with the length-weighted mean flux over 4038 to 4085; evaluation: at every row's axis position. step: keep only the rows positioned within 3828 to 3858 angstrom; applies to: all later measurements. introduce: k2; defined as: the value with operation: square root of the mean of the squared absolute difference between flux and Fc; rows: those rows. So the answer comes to 6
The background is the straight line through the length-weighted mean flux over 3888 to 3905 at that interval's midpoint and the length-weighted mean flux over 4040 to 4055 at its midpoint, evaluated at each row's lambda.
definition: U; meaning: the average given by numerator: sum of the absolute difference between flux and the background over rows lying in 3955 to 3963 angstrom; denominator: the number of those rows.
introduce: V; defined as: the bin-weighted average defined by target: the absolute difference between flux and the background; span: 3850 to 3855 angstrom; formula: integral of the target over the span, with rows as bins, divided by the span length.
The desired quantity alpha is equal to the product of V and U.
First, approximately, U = 1.23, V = 5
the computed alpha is 7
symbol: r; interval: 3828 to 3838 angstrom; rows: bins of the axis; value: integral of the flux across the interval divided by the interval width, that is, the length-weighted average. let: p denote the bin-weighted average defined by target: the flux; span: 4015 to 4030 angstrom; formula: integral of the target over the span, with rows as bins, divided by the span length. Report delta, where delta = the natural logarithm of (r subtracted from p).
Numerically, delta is 3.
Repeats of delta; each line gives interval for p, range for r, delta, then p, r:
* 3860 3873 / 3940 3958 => 1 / 36.1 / 34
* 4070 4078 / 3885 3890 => 2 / 35.9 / 24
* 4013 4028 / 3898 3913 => 0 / 36.3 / 35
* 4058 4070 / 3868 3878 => 1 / 35.7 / 33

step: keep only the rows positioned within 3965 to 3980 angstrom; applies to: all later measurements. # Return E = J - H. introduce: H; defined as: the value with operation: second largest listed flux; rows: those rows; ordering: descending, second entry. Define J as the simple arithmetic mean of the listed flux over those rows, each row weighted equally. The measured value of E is -6.9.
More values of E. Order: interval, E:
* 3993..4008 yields -0.5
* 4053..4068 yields -0.9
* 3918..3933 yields -3.7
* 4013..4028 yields -0.8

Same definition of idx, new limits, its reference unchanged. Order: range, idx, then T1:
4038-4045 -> 4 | 2.0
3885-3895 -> 81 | 9.0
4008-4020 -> 38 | 6.2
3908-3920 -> 39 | 6.2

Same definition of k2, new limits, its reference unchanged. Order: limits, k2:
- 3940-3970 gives 9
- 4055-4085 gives 1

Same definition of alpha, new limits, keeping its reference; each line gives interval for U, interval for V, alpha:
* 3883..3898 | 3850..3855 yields 21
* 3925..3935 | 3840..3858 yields 59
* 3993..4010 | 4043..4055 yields 6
